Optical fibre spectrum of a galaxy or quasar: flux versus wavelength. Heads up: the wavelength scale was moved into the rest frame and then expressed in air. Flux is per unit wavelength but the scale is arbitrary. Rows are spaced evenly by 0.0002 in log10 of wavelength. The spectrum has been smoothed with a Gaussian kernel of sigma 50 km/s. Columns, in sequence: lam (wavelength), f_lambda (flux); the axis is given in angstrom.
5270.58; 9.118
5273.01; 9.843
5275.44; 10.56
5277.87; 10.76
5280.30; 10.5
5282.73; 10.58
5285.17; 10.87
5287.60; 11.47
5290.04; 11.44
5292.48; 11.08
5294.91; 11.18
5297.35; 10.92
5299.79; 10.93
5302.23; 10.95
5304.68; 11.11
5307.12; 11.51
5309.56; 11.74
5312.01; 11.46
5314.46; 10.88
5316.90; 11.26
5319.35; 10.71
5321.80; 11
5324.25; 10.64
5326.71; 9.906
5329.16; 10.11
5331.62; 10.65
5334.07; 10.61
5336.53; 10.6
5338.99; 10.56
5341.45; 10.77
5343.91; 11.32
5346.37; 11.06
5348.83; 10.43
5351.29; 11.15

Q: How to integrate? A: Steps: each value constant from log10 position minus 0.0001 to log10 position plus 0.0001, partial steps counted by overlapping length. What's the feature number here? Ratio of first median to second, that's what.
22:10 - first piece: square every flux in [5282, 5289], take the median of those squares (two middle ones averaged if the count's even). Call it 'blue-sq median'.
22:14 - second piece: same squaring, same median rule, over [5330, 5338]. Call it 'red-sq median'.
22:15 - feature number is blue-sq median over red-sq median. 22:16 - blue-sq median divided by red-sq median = 1.05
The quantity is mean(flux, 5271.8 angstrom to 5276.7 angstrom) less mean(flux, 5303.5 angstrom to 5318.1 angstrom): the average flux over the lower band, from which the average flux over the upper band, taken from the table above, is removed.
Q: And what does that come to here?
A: -1.1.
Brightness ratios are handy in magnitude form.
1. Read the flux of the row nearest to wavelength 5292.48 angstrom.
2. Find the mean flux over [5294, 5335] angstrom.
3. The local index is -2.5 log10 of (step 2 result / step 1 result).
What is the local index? 0.02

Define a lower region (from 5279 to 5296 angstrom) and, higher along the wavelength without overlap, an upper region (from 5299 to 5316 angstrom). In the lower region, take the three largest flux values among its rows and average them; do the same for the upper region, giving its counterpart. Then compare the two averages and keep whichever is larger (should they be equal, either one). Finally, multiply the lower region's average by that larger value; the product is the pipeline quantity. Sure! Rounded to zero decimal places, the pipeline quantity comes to 131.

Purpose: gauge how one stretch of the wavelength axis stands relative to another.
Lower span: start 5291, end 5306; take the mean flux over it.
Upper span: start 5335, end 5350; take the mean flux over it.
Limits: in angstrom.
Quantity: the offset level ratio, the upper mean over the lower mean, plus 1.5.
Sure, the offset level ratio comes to 2.48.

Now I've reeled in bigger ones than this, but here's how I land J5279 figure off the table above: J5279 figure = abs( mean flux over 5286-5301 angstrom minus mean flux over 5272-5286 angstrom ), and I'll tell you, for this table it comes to 0.65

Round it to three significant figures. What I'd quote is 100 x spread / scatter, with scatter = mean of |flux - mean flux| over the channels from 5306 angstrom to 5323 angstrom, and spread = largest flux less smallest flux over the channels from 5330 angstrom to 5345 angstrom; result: 247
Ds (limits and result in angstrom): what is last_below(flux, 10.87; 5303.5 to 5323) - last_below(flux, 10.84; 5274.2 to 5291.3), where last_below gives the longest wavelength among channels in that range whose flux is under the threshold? 36.6 angstrom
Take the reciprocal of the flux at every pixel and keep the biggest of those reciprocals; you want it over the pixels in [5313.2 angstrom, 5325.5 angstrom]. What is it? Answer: 0.094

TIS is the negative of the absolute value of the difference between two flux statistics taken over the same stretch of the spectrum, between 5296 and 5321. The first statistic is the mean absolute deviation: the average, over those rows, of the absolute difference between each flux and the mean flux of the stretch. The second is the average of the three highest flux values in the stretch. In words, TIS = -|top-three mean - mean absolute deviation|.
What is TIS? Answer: -11.3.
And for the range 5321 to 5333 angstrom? -10.4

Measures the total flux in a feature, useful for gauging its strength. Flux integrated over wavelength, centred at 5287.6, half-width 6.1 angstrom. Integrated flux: 135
